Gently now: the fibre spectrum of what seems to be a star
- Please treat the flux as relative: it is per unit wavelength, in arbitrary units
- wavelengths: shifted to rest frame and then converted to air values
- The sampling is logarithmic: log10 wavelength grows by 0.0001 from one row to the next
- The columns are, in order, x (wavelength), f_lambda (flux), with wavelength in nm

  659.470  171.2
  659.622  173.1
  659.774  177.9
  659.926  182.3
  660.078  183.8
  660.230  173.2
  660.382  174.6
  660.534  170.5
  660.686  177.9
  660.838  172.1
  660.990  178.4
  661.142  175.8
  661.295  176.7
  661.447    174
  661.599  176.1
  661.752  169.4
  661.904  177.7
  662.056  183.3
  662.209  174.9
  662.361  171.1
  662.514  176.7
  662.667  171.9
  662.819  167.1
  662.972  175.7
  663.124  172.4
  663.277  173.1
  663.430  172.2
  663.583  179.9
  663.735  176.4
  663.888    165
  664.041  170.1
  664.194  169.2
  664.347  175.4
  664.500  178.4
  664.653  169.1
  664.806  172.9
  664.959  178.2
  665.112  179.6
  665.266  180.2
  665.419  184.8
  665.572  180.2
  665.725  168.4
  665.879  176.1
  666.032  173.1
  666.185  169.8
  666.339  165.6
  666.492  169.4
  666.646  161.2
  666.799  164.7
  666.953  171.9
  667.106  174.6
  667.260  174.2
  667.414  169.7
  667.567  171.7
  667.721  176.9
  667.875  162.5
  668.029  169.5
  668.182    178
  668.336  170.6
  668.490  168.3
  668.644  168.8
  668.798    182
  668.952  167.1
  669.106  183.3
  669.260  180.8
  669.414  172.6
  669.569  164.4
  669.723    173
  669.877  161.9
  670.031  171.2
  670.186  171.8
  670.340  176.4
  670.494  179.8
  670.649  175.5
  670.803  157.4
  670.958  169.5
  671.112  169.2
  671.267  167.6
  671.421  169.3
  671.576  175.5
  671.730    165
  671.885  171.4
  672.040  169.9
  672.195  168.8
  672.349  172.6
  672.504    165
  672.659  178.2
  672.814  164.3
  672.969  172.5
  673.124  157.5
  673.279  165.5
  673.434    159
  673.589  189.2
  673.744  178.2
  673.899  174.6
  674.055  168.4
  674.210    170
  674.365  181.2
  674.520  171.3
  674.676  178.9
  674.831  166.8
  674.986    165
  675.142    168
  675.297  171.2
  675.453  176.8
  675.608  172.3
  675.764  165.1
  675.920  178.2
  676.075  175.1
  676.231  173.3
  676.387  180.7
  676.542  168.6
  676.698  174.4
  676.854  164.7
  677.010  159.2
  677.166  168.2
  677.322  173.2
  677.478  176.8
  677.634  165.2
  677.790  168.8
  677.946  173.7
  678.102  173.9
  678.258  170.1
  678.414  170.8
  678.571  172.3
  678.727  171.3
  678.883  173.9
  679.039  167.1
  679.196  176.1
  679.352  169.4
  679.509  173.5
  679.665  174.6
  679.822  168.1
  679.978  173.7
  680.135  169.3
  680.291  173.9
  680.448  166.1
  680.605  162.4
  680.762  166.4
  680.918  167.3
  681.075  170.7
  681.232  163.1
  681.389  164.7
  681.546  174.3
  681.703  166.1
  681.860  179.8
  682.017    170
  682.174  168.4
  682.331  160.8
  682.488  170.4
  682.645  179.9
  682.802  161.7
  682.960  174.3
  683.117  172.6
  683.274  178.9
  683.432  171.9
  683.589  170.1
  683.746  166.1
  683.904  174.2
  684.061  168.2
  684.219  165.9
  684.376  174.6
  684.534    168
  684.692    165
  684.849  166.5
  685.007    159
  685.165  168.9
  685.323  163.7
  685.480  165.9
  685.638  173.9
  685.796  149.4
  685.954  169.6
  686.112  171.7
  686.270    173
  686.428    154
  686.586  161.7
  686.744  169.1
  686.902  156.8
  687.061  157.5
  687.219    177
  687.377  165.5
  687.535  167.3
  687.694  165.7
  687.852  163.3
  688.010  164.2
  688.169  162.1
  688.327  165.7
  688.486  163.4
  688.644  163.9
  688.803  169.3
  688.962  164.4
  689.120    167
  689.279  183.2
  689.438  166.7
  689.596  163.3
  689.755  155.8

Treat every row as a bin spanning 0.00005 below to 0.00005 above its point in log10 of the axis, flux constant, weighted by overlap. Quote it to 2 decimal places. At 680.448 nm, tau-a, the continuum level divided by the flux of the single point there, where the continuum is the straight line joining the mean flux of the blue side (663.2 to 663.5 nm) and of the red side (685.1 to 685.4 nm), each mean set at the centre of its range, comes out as 1.01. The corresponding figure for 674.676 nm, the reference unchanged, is 0.95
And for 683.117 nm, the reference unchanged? 0.97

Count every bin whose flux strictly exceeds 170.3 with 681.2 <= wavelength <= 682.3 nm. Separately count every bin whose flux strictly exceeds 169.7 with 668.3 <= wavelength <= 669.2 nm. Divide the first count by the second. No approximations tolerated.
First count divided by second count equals 0.7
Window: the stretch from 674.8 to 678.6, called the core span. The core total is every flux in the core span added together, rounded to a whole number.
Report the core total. 4272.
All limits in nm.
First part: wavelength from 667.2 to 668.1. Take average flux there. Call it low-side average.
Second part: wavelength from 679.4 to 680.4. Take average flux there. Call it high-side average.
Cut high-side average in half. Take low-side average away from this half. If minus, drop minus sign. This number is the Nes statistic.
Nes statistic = 84.7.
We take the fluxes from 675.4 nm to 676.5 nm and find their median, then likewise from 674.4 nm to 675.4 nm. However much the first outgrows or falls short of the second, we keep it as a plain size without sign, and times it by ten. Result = 55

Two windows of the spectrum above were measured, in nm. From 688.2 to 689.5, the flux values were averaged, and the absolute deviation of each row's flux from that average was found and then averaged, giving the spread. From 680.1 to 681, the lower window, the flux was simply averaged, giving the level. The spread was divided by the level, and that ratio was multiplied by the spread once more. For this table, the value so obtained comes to 0.103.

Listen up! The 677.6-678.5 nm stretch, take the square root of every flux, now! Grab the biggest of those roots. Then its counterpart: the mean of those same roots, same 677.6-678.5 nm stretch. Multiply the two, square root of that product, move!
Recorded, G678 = 13.1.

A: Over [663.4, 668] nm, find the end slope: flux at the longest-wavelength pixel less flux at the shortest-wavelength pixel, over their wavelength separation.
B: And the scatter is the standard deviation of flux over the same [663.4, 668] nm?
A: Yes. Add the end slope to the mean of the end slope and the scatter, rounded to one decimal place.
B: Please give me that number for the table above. -0.4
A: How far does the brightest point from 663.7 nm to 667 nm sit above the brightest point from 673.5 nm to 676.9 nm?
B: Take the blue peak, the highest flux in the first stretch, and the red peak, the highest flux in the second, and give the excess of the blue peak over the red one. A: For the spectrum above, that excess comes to -4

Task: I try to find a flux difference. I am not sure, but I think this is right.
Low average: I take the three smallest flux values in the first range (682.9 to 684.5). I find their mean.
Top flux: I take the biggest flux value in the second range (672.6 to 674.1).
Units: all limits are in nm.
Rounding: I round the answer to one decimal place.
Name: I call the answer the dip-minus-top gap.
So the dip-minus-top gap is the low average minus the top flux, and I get -22.5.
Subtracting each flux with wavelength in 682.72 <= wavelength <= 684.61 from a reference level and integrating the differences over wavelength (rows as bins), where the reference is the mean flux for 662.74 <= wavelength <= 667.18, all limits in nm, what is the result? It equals 4.5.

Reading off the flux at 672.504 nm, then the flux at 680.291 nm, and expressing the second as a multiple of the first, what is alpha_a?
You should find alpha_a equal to 1.05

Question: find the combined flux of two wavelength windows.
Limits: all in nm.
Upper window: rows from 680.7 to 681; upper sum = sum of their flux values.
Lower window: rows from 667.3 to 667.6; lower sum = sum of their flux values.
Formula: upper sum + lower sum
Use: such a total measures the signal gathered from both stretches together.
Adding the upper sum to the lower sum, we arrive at 675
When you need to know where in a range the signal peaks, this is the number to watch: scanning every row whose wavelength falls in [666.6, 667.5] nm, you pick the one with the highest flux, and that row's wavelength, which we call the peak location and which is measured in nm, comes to 667.106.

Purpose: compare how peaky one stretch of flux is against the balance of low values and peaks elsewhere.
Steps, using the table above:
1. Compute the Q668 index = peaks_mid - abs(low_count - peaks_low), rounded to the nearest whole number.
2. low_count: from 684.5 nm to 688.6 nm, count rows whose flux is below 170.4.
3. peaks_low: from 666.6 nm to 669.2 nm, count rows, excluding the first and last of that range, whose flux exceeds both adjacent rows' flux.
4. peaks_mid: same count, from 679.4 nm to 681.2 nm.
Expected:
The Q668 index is -15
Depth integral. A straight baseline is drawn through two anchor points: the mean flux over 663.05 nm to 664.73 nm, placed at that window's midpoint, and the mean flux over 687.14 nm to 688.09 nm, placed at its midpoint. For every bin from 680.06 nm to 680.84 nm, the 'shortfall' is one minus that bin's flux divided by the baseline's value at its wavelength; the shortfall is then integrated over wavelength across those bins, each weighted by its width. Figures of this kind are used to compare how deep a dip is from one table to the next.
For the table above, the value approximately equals 0.006 nm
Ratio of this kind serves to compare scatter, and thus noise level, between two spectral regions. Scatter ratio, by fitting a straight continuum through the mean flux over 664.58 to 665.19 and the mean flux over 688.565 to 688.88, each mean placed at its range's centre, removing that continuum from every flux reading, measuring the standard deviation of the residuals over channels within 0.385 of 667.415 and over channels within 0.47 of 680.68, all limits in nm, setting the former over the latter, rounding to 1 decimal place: 0.7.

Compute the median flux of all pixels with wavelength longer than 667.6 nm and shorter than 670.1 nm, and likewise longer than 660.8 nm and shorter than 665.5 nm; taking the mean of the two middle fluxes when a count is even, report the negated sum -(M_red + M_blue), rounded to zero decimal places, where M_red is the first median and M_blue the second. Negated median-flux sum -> -346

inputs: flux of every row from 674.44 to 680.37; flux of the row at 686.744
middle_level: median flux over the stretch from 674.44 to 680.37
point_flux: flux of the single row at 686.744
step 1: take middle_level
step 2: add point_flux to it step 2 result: 341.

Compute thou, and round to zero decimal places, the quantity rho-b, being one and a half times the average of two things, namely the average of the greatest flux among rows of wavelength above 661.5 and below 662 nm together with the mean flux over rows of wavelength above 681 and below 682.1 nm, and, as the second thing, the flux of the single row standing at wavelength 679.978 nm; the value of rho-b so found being 261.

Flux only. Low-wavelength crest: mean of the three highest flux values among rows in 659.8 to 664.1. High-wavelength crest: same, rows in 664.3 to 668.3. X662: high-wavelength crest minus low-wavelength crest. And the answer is -1.4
